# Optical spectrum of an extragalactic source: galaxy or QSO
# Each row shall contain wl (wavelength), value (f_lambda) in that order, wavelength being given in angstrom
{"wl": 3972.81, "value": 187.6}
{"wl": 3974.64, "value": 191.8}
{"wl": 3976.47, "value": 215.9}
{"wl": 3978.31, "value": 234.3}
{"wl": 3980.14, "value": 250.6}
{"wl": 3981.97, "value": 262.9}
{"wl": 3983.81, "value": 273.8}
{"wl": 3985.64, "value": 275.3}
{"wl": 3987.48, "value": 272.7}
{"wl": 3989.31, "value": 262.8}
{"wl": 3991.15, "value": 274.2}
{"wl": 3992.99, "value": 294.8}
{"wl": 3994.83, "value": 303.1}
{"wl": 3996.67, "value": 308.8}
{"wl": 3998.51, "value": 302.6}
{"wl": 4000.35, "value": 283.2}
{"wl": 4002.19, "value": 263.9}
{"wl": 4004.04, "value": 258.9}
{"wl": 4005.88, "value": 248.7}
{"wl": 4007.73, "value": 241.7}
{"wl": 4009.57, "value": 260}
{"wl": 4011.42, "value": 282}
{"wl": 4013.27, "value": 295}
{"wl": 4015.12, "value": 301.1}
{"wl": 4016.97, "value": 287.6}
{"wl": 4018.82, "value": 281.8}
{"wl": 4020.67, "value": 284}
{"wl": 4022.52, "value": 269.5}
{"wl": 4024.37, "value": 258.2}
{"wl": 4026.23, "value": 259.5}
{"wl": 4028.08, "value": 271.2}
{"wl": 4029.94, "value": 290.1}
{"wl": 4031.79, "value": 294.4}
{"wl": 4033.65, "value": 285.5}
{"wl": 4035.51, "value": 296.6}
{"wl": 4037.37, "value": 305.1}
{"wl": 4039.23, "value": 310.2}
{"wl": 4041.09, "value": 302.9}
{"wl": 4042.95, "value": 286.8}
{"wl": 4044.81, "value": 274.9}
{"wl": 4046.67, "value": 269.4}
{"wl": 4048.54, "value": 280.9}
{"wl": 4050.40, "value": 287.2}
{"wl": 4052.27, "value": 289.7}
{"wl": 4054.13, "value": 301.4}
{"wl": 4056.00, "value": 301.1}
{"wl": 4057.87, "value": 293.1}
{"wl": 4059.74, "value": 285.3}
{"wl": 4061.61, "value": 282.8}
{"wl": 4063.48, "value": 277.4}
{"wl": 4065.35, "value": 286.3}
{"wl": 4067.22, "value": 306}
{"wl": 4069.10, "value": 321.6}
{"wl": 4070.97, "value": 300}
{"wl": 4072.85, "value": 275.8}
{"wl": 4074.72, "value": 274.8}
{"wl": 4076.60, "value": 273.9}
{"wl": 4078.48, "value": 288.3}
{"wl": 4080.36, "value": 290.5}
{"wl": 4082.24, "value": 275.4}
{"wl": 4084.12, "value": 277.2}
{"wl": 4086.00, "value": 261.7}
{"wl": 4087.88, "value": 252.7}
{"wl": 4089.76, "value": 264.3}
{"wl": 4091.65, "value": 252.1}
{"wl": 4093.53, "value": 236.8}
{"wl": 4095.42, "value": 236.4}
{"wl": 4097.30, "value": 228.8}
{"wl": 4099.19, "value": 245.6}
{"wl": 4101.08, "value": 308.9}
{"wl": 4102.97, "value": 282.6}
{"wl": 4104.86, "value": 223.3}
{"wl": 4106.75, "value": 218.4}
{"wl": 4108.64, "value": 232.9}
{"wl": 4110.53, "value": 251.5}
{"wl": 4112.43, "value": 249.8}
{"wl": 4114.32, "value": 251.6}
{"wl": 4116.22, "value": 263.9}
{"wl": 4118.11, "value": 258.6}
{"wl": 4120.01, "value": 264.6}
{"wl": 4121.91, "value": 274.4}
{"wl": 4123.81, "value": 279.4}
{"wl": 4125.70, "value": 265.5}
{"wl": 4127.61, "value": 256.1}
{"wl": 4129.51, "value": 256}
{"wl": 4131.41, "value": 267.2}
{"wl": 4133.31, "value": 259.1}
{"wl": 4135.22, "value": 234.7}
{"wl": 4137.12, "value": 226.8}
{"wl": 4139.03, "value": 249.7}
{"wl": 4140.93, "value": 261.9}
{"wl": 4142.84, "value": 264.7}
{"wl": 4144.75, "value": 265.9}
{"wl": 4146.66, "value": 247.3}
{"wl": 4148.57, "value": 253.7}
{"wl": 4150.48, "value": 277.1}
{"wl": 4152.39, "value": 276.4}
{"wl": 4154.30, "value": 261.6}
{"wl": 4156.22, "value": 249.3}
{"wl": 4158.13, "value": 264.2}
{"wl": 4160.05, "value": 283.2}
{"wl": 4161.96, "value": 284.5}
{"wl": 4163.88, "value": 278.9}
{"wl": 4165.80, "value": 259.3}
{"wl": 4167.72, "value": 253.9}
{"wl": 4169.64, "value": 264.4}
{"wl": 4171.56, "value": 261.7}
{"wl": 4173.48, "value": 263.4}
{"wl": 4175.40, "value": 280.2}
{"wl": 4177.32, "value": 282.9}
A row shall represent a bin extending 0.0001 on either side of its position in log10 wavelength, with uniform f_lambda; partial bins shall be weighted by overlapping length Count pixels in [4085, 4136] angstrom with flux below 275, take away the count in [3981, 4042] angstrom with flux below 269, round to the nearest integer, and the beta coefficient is 15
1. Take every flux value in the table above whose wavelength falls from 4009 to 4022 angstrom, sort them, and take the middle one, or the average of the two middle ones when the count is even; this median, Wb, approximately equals 284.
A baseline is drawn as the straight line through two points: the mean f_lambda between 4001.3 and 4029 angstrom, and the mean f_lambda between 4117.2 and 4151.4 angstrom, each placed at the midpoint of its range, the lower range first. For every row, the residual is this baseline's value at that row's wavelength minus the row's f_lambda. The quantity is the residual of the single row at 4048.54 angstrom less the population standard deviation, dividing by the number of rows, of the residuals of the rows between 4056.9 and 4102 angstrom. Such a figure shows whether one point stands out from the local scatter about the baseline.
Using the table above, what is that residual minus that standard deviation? -36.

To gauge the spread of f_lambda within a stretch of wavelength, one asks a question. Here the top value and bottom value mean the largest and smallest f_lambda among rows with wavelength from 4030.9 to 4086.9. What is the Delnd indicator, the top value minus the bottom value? 60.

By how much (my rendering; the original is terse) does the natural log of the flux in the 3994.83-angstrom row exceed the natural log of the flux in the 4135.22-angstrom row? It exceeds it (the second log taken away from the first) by 0.26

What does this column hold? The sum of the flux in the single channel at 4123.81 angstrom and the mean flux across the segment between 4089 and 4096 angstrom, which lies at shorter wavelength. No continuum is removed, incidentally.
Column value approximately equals 527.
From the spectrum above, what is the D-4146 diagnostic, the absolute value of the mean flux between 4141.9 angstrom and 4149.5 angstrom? 258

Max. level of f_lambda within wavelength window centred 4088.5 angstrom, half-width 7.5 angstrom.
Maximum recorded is 277.2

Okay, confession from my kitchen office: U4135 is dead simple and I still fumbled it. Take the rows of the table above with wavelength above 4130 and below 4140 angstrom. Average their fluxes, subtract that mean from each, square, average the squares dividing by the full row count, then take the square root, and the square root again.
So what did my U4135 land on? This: 3.9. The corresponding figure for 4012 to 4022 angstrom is 2.7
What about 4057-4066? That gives 2.3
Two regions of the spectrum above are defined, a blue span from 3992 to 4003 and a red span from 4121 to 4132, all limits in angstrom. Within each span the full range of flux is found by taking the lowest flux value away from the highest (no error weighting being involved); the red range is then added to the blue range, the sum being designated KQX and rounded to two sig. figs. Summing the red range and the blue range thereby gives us 68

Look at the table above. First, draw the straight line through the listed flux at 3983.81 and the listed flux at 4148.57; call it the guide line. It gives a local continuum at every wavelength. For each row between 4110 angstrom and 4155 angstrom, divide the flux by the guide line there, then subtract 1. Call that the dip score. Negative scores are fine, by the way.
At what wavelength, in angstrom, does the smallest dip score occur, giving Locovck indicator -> 4137.12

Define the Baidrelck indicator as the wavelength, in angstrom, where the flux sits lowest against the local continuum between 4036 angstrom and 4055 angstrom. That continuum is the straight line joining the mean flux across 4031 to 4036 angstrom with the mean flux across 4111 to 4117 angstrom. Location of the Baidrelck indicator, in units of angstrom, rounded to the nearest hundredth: 4046.67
